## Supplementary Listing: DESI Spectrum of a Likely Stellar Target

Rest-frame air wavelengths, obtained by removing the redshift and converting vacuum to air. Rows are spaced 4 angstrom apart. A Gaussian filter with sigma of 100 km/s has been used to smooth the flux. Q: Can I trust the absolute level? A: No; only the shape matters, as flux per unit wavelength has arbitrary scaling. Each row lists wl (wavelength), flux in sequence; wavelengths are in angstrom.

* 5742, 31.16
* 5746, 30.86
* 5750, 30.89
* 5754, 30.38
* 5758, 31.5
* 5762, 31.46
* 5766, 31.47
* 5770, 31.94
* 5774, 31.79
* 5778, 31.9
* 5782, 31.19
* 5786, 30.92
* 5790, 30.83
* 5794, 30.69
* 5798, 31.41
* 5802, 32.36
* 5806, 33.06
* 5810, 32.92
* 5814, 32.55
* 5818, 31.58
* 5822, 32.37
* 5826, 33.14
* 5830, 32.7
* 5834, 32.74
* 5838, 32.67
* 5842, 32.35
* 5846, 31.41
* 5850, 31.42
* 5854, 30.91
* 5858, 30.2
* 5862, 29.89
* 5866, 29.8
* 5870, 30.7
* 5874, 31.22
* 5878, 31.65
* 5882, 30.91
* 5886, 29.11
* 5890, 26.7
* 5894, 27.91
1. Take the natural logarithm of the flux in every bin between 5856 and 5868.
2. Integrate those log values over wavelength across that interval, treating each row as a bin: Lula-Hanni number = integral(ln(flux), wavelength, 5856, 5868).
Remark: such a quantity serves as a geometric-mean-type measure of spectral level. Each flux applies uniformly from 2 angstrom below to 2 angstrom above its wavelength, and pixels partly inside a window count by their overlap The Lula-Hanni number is 40.8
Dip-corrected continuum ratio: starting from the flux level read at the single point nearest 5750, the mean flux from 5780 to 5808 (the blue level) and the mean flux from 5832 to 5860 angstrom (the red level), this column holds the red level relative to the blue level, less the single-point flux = -29.9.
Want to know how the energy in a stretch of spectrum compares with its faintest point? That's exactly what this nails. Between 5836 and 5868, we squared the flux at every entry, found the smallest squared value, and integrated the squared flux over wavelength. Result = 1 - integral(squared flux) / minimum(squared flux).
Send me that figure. -34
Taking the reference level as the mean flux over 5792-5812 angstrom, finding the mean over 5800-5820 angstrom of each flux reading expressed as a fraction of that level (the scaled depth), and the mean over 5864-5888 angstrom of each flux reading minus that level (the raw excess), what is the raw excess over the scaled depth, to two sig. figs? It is -1.5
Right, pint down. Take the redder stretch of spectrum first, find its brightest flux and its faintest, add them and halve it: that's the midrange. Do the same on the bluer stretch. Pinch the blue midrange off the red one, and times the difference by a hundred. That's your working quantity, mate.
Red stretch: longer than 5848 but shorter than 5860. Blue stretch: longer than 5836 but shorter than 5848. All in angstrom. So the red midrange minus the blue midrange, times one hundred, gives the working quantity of -123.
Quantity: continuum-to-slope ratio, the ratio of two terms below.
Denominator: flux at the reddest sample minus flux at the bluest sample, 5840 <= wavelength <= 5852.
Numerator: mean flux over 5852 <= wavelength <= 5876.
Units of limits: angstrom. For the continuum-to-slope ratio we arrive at -33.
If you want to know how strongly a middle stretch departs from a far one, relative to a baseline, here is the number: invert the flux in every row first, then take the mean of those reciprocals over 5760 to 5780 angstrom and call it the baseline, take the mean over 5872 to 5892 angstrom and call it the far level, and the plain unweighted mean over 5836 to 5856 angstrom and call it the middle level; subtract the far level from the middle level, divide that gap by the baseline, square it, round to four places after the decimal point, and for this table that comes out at 0.0042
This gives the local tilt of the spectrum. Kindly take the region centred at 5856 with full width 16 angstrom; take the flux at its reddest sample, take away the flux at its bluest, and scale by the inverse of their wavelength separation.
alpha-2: -0.13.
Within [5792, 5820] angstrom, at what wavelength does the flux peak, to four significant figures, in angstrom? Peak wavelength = 5806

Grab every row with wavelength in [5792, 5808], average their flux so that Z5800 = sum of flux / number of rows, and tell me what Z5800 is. 31.9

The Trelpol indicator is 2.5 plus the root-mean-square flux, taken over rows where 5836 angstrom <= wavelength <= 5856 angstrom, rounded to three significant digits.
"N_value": 34.3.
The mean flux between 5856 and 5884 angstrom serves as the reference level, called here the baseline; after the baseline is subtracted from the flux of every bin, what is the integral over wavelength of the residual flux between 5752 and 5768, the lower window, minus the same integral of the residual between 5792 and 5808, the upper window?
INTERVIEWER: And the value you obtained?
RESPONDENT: -11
